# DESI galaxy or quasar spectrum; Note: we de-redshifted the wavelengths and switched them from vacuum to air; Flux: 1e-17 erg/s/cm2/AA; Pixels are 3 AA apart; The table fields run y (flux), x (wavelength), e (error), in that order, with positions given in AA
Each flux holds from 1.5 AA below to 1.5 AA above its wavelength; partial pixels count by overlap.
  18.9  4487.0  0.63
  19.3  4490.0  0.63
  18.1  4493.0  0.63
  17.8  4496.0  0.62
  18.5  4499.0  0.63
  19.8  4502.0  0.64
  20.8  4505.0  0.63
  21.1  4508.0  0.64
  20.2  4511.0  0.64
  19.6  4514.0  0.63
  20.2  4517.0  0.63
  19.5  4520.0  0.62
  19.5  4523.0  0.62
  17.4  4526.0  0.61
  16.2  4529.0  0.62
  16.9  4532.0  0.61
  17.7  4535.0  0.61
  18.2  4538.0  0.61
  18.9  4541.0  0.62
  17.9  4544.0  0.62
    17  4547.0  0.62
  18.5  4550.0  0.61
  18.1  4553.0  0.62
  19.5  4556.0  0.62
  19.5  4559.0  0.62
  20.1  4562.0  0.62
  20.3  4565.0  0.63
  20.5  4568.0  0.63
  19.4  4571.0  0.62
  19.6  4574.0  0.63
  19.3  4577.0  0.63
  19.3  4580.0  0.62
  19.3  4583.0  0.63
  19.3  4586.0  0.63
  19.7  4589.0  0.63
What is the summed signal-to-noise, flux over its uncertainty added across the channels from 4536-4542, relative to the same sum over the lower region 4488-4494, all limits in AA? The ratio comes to 1.02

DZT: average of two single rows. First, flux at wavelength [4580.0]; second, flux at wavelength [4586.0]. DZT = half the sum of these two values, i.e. 19.3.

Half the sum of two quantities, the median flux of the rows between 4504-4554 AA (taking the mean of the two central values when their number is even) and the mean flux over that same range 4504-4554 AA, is 18.6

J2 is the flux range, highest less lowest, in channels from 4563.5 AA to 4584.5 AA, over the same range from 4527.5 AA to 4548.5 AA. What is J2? 0.4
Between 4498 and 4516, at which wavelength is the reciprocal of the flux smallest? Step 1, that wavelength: 4508.0 AA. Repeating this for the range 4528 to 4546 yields 4541.0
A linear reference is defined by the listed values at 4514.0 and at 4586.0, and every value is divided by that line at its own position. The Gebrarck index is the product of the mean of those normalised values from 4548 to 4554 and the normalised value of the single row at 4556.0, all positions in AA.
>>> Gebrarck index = 0.94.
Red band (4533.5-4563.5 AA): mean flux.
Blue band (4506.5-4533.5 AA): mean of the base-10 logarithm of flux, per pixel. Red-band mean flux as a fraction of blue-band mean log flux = 14.5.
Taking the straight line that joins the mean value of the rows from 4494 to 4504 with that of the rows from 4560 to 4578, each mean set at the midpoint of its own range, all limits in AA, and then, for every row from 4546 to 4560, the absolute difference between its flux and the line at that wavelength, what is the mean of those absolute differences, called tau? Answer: 1.1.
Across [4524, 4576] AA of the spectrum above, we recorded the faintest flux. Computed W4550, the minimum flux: 16.2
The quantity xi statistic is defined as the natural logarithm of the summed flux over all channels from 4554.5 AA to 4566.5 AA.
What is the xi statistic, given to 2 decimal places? 4.37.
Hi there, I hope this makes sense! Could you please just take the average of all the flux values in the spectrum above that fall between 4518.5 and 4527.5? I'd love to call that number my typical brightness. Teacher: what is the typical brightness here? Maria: 18.8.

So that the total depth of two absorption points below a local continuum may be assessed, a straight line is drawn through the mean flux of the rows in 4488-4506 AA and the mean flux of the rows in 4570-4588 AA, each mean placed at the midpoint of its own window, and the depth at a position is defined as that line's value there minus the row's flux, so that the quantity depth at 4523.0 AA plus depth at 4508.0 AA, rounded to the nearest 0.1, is -2.4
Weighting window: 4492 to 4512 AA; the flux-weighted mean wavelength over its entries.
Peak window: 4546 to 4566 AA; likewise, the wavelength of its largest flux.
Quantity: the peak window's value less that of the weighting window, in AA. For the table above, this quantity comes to 62.7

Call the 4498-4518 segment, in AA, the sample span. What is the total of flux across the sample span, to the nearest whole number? 140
